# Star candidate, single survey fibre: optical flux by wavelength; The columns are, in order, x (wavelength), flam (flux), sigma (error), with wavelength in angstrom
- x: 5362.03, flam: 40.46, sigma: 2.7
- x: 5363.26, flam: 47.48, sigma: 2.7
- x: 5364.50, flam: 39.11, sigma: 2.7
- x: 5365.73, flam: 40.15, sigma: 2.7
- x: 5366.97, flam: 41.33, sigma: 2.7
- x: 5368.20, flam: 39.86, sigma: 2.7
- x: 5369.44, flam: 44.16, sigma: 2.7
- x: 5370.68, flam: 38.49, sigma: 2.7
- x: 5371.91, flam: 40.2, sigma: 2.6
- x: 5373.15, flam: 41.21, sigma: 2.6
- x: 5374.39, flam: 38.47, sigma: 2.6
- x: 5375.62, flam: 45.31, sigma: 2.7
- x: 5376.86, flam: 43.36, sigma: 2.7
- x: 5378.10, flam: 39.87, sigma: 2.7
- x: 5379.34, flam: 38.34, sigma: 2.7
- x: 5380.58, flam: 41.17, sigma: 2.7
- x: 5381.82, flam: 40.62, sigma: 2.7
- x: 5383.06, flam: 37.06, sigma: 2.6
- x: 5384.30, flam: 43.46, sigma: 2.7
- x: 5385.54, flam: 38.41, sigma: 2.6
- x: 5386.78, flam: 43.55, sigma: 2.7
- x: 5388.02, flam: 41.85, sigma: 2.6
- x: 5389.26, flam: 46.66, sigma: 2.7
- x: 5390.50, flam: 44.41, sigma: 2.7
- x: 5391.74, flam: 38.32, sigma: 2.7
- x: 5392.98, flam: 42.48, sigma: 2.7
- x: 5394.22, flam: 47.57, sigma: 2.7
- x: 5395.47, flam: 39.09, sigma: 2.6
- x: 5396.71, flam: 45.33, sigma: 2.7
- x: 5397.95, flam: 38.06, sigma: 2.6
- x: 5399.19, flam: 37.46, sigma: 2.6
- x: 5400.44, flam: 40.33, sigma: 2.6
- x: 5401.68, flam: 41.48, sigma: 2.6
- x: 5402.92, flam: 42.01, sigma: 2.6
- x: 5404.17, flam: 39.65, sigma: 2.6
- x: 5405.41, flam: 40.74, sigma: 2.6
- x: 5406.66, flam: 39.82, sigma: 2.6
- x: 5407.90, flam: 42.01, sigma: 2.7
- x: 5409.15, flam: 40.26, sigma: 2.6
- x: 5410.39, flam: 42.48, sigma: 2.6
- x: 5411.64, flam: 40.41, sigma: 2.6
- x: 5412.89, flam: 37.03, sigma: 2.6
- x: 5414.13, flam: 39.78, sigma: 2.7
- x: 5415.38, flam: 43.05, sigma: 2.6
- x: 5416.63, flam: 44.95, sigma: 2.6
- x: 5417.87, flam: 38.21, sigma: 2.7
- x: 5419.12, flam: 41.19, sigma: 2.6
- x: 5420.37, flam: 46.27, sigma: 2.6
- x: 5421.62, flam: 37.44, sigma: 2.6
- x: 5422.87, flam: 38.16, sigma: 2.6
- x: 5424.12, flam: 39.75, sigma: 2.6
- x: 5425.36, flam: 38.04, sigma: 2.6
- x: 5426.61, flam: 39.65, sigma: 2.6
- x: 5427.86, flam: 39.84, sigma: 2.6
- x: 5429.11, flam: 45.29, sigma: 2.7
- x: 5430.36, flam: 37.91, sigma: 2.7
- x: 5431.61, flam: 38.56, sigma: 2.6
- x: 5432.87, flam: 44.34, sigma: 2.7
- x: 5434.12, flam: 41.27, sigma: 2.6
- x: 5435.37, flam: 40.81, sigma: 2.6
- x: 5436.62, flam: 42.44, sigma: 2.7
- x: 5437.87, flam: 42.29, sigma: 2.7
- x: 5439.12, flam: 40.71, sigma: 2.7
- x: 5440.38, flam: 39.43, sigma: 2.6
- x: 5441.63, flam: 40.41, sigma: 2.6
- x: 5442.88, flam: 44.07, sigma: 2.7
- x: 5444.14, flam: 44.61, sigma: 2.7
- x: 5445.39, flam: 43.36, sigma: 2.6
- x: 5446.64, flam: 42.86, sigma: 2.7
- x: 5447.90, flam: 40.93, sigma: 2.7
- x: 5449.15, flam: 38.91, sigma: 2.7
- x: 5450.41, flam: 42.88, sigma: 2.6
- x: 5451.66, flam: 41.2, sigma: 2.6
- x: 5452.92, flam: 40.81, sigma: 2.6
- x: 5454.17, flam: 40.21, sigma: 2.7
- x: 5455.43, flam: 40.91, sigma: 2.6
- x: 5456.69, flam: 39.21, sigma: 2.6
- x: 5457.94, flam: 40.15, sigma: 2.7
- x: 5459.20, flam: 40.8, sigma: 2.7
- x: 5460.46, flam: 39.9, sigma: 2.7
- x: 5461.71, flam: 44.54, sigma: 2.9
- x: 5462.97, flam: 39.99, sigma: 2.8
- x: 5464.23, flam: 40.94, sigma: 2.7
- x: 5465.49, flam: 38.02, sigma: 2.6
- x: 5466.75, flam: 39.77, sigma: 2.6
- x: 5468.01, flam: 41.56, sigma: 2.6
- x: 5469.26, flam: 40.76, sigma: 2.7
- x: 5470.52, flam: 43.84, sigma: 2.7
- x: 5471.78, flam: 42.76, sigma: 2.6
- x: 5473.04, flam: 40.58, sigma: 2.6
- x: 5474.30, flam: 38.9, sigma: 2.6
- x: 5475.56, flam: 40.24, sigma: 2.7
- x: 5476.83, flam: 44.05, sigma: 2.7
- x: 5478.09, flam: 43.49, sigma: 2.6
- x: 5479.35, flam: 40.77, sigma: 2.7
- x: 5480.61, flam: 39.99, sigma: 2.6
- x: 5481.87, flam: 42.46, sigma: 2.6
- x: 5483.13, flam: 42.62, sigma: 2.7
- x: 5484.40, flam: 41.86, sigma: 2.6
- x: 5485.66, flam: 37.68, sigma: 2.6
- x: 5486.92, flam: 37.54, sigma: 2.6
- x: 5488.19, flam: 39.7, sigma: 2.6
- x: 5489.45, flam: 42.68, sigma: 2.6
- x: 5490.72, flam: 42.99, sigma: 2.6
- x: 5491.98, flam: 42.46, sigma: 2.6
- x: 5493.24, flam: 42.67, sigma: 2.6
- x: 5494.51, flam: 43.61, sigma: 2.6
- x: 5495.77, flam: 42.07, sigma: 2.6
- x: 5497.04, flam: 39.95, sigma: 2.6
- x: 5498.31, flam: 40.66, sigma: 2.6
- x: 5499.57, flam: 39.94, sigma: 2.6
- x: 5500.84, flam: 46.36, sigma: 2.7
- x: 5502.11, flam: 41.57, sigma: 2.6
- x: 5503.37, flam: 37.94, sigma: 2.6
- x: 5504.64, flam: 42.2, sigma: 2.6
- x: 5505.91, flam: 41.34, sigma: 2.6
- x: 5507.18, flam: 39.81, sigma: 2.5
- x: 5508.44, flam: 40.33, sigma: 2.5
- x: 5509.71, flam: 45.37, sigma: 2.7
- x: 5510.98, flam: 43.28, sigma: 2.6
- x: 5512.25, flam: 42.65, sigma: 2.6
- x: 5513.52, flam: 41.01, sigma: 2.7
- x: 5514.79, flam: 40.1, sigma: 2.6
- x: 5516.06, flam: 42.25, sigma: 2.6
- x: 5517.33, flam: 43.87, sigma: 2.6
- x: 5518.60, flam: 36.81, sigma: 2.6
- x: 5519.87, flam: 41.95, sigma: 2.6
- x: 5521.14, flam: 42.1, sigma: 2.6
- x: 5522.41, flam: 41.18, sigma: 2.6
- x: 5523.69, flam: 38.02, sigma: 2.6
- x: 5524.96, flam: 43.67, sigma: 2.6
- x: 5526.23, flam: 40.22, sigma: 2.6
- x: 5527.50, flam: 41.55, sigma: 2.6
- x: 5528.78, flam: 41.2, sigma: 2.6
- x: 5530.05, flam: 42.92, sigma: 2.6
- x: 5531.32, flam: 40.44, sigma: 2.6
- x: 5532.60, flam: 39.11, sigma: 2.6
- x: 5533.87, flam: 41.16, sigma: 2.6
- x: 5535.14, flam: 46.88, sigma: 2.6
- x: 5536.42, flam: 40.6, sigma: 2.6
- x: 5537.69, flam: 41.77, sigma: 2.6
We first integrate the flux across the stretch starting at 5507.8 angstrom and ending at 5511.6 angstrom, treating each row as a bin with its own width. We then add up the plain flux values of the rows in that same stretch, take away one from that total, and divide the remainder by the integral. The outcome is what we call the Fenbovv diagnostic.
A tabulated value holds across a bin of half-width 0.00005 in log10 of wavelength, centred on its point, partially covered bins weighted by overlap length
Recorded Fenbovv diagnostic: 0.782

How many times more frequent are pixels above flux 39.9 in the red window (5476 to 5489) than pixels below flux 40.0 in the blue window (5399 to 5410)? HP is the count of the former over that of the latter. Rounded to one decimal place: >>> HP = 2.3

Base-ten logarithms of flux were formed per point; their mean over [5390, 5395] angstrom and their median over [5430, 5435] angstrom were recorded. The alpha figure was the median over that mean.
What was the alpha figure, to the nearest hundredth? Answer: 0.98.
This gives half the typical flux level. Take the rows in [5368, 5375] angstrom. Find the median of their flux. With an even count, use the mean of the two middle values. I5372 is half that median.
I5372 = 20.0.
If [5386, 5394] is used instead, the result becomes 21.5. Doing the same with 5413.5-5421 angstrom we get 21.1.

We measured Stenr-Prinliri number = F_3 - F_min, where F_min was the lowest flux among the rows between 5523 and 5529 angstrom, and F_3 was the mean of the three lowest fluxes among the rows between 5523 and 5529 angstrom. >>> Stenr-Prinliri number 1.8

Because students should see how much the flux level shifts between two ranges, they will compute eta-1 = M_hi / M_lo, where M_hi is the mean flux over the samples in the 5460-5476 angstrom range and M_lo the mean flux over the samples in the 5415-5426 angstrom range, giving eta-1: 1.00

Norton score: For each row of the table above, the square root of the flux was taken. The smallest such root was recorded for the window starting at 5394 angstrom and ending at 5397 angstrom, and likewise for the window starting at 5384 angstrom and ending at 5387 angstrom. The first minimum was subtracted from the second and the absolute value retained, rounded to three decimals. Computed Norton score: 0.055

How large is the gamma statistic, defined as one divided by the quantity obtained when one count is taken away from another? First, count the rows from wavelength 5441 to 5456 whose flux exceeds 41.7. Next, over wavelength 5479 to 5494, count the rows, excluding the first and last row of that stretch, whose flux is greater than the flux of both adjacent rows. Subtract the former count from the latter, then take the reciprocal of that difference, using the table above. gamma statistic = -0.33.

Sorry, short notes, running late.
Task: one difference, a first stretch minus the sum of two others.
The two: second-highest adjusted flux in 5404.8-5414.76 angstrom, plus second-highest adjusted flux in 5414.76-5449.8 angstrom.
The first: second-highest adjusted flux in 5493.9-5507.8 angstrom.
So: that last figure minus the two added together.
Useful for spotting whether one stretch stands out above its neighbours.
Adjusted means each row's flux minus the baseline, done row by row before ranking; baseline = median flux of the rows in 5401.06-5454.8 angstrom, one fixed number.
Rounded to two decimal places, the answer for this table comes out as -2.88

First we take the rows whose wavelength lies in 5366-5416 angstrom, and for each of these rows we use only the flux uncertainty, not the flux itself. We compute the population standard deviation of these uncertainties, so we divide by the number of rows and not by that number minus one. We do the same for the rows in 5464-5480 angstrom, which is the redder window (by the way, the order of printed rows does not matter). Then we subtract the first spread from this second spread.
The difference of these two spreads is 0.000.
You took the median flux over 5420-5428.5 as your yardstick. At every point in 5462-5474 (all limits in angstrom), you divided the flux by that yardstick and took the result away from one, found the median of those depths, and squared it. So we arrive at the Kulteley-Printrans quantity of 0.0008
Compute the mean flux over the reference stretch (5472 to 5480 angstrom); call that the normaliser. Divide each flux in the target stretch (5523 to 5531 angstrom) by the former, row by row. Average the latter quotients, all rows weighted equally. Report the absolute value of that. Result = 1.00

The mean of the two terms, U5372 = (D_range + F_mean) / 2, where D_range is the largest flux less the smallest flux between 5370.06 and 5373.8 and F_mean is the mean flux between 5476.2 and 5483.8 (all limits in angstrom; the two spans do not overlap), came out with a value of 22.5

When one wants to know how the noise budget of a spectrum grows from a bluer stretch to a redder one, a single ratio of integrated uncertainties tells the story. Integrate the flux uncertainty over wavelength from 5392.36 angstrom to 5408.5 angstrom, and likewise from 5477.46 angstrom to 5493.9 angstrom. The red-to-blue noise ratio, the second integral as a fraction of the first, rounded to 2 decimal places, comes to 1.01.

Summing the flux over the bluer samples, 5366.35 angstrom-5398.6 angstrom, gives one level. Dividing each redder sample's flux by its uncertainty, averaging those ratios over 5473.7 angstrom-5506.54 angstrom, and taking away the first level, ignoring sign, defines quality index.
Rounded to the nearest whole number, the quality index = 1063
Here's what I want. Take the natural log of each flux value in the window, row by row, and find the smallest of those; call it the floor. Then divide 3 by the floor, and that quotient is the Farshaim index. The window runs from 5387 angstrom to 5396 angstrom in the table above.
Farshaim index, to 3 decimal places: 0.823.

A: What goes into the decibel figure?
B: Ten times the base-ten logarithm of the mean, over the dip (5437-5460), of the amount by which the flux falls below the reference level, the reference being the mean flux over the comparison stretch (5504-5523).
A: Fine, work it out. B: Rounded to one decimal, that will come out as -5.3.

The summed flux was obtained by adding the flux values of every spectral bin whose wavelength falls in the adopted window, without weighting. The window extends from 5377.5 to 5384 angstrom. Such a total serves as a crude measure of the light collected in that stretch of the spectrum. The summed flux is 197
